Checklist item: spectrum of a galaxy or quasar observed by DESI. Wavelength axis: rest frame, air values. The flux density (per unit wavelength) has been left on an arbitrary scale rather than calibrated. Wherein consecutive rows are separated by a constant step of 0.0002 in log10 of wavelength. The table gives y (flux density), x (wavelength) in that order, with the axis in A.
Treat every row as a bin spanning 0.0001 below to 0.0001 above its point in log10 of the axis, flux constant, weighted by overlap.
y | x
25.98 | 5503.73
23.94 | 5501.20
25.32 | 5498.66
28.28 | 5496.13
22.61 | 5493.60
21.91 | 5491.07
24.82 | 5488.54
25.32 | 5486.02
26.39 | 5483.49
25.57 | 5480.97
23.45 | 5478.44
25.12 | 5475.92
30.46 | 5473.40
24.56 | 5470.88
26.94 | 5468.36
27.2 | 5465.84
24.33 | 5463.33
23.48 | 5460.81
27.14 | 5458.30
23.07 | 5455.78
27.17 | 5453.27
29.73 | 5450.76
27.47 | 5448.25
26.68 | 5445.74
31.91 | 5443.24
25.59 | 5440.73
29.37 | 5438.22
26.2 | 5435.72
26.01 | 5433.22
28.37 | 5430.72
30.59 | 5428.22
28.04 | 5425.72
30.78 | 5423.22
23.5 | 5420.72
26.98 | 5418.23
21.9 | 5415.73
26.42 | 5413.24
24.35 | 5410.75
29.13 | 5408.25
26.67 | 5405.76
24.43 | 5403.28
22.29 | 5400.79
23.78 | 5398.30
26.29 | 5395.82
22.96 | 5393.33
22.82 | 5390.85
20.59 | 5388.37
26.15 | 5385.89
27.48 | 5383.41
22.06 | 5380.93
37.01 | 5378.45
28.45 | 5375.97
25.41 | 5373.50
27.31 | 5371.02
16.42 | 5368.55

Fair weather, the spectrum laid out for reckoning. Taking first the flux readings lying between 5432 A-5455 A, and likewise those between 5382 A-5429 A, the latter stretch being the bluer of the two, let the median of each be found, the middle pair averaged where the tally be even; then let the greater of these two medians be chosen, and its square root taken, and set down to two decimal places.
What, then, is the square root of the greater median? 5.21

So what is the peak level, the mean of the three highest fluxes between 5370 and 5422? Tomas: 31.5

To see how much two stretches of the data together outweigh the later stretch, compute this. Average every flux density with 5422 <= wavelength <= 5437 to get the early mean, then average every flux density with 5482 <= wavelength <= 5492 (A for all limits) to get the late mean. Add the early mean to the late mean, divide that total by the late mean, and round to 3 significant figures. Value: 2.15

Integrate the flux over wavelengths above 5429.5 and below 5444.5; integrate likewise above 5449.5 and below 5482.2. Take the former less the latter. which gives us -432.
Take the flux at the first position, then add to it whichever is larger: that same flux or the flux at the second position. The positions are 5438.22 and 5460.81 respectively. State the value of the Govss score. 59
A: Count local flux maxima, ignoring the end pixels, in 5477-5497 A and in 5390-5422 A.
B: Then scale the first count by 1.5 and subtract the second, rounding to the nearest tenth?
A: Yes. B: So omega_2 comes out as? -2.5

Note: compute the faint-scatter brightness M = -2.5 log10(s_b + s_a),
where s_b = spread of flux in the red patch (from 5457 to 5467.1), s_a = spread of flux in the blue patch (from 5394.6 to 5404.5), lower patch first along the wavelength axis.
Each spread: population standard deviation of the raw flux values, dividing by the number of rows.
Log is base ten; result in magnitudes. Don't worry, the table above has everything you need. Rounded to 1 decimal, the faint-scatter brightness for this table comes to -1.2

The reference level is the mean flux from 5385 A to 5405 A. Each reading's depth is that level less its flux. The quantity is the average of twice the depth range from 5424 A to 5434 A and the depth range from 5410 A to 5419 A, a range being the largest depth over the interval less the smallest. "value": 7.1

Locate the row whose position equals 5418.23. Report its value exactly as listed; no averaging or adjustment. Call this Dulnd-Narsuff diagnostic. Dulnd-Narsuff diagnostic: 26.98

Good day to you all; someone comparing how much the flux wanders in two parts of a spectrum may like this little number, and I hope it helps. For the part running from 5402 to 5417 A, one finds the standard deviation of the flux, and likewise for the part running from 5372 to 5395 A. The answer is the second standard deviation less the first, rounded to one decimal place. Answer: 2.4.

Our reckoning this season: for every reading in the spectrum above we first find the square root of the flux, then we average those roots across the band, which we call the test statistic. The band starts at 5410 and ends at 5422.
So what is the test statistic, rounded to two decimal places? 4.96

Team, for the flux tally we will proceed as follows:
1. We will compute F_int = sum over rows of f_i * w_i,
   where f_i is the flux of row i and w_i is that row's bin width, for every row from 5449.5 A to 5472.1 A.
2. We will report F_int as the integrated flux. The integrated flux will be 587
